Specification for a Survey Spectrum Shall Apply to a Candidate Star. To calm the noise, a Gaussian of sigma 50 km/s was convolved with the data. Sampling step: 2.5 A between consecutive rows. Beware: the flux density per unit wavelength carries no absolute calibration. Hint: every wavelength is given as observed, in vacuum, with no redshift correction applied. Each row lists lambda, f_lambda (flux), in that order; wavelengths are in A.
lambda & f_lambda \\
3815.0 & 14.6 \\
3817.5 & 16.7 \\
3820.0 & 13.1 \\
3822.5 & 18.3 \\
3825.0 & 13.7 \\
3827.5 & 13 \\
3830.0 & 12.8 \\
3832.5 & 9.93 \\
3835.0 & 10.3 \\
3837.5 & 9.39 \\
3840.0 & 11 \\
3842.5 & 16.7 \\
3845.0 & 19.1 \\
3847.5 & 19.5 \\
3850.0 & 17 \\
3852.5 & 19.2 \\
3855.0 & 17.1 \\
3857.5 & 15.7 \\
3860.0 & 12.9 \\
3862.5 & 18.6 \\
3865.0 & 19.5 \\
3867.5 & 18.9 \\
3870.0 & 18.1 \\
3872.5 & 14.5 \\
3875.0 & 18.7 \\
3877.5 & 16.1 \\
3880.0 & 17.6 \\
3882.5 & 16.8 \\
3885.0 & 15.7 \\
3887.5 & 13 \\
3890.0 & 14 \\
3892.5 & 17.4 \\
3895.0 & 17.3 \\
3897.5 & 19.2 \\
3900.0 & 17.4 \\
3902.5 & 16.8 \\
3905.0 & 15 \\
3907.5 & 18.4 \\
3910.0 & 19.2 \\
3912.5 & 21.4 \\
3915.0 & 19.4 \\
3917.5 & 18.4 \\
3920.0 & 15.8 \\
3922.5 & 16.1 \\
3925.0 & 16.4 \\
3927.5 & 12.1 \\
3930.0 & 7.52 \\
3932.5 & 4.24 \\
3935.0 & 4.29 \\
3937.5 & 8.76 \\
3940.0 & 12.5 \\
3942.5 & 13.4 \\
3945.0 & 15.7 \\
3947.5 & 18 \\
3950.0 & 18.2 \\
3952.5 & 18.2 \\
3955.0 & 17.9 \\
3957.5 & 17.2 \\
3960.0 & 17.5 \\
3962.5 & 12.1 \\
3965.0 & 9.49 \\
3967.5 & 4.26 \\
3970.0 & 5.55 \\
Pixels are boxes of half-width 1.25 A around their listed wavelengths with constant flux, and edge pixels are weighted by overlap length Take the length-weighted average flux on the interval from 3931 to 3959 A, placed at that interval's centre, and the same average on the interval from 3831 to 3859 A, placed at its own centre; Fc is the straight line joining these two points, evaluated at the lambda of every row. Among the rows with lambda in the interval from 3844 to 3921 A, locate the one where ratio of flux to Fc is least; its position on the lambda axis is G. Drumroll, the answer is 3860.0 A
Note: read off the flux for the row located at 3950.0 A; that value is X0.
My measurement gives 18.2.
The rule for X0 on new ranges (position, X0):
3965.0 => 9.49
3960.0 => 17.5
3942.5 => 13.4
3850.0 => 17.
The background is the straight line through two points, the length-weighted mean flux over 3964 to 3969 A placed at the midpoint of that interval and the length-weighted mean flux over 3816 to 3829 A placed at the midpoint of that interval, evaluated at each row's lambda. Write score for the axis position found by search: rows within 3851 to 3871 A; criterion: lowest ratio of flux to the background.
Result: 3860.0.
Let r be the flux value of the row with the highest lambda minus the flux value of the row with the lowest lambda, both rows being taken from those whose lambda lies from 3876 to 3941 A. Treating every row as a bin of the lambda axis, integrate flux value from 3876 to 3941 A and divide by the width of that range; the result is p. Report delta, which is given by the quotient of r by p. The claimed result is -0.24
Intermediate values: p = 15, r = -4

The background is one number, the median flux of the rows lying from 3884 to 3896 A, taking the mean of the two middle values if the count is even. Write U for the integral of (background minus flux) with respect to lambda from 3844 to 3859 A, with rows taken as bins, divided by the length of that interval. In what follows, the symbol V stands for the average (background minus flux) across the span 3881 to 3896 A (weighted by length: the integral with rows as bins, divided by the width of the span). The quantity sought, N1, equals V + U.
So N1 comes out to -2.1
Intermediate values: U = -2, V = 0.0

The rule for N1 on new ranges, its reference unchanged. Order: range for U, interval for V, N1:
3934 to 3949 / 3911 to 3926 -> 1.1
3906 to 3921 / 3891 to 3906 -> -4.5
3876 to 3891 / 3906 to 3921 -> -3.0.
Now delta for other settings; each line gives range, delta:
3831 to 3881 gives 0.48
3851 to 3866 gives 0.02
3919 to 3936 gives -1.05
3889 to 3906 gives 0.06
